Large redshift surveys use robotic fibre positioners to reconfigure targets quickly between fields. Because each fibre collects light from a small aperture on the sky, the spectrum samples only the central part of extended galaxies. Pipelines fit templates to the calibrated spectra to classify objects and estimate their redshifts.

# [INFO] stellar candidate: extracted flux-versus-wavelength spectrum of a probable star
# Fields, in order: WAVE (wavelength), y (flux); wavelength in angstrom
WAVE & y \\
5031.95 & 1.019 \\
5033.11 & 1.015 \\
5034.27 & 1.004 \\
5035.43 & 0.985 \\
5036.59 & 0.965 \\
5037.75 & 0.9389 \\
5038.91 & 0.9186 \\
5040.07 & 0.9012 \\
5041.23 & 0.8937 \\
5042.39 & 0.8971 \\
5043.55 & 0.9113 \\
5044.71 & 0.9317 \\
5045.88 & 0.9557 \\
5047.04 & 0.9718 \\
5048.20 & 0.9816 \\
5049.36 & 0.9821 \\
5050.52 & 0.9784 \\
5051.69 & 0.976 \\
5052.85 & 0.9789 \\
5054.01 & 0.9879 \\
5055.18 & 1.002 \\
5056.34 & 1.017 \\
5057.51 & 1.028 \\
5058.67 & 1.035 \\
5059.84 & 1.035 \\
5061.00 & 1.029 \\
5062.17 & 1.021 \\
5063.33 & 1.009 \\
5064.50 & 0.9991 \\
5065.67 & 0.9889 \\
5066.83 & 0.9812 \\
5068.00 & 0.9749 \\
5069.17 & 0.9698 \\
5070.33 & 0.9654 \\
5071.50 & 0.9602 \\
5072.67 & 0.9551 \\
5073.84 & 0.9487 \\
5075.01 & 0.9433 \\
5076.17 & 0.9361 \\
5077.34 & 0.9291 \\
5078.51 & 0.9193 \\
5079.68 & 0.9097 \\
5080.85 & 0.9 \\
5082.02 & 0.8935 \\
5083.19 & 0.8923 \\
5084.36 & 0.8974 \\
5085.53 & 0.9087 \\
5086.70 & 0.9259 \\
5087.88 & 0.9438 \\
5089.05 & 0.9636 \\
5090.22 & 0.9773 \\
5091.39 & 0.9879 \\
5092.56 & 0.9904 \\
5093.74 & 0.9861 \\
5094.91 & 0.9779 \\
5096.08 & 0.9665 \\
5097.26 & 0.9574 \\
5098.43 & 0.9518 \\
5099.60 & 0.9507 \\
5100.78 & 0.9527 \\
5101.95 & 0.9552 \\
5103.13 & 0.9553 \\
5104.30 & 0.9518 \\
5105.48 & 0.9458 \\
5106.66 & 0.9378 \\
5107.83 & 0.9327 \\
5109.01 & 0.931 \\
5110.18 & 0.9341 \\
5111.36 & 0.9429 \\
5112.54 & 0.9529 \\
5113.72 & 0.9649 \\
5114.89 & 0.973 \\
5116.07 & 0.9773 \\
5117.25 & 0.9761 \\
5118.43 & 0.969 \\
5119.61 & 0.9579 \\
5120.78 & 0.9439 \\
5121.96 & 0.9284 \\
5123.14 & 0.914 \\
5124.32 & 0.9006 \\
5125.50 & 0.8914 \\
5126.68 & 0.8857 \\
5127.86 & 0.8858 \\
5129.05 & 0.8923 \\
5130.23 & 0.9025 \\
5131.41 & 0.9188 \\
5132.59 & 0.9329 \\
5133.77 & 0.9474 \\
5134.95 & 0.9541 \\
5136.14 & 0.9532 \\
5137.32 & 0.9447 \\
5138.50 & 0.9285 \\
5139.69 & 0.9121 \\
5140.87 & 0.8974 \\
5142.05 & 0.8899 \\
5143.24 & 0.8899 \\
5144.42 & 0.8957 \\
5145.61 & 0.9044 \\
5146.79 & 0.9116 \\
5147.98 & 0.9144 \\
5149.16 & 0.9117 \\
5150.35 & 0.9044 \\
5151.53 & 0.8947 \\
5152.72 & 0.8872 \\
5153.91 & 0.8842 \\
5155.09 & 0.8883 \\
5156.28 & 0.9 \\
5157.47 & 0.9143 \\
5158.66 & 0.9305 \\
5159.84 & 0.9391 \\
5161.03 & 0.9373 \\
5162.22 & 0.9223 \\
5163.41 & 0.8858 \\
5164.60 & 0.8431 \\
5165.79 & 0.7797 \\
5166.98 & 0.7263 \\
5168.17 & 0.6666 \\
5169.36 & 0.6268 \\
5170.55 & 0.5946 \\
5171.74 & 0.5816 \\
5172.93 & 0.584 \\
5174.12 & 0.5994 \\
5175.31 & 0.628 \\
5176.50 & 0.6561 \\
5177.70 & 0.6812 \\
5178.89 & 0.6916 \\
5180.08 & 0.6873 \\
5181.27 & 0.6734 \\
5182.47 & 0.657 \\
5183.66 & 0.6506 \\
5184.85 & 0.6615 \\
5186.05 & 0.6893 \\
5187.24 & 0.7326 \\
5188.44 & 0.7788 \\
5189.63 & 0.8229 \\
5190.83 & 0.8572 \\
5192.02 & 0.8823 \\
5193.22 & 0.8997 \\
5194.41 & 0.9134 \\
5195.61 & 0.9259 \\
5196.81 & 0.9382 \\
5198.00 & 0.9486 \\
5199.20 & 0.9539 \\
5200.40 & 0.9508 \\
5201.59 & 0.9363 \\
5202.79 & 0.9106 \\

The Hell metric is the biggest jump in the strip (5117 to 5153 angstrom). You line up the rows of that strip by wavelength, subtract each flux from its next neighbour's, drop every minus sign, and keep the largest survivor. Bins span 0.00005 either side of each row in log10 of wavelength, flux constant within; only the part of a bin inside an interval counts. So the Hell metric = 0.0164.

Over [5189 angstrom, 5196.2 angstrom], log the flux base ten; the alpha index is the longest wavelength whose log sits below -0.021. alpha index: 5195.61 angstrom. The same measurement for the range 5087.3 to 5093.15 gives 5087.88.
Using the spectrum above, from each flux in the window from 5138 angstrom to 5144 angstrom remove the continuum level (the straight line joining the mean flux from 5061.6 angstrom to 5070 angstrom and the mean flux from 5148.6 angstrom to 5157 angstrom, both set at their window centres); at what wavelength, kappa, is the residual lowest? 5142.05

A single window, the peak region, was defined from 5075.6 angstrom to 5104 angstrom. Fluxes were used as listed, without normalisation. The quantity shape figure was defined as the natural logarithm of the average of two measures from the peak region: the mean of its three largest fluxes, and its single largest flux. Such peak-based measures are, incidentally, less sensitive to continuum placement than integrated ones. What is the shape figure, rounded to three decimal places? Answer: -0.011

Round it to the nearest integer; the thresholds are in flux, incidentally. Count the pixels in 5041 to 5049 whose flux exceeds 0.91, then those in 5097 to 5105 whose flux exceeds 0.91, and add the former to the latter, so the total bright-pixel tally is 12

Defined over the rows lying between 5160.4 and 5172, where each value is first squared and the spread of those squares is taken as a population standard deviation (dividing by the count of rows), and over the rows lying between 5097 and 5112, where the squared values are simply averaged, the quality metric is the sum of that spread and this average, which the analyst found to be 1.09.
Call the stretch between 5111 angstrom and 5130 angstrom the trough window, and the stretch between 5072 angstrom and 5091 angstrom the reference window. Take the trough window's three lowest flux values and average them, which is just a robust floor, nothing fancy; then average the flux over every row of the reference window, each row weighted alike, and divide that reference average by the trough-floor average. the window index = 1.05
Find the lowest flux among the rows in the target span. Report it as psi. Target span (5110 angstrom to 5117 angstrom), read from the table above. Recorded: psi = 0.9341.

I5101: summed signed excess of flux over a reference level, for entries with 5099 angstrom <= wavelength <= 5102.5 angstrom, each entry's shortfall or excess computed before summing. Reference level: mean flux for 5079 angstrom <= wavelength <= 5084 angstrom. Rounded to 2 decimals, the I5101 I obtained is 0.16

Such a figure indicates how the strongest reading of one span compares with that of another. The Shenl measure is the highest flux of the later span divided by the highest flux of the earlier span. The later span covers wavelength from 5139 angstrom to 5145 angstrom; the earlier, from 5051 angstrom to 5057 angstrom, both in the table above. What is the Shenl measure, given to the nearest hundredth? 0.90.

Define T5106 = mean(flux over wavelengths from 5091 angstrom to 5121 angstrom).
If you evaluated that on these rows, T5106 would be 0.96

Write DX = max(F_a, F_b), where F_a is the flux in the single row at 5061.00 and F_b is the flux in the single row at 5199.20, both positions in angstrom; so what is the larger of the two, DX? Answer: 1.03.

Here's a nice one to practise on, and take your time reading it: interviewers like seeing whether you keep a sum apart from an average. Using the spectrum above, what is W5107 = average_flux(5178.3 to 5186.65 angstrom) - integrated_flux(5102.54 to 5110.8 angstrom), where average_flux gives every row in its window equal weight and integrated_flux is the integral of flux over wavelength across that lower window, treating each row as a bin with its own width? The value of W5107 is -7.1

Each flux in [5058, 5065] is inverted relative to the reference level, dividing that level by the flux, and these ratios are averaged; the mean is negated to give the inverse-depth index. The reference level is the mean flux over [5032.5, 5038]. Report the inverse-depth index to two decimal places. -0.96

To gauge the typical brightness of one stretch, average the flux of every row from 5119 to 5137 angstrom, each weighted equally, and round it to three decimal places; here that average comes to 0.921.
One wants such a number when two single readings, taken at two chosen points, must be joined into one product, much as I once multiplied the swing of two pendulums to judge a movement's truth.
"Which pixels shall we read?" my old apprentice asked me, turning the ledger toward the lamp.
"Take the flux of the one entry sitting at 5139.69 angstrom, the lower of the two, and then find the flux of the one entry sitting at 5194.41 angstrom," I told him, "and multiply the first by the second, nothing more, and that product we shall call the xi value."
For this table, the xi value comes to 0.83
